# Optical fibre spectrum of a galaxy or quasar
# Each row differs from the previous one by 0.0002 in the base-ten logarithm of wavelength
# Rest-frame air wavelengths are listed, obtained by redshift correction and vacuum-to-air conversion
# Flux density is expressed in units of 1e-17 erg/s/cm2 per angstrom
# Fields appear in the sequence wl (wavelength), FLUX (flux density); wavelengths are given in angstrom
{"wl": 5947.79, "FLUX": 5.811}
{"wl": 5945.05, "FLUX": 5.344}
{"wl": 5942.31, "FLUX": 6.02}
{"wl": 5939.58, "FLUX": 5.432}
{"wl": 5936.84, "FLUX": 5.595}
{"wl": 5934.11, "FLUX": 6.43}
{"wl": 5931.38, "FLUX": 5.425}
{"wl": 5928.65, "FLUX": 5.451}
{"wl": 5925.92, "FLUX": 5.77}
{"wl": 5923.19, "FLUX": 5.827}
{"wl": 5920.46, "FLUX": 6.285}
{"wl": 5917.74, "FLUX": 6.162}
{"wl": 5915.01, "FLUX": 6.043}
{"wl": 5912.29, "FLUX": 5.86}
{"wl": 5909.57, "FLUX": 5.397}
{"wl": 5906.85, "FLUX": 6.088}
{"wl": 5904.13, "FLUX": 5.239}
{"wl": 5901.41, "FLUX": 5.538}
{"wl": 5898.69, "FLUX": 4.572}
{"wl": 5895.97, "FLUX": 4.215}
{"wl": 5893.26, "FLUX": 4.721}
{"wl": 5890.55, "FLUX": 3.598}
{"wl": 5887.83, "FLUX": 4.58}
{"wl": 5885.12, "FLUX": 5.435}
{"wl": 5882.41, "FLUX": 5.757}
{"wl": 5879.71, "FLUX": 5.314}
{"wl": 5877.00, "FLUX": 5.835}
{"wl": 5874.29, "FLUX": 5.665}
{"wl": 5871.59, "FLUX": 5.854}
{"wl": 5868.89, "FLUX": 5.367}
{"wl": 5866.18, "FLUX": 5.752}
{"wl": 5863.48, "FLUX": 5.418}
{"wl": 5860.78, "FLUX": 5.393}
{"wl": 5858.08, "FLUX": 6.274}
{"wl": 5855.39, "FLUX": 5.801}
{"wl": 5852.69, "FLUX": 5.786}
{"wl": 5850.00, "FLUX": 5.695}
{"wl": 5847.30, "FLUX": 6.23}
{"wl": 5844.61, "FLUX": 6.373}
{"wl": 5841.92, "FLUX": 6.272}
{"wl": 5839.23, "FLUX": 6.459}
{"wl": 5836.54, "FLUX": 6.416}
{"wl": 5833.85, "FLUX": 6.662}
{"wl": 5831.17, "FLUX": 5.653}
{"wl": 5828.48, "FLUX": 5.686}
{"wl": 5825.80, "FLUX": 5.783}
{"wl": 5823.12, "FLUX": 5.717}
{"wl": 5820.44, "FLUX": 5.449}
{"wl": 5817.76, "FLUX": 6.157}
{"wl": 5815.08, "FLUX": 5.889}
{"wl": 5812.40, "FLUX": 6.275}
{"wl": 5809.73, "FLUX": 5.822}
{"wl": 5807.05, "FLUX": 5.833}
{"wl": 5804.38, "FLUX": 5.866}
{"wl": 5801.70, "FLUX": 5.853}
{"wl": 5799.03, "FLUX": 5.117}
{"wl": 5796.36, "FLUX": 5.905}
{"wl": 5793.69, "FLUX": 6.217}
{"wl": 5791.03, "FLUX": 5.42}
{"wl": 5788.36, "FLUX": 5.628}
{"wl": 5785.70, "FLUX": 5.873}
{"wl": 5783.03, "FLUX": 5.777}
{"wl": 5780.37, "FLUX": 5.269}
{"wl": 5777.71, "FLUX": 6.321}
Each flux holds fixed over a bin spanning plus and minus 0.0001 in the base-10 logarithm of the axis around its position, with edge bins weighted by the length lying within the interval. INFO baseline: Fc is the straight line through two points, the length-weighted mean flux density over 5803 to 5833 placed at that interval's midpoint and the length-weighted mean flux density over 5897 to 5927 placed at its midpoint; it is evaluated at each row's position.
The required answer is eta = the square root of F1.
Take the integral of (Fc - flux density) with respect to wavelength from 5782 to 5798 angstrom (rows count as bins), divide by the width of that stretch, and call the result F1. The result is 0.31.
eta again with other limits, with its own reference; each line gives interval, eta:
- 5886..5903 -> 1.07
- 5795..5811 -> 0.37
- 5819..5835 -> 0.11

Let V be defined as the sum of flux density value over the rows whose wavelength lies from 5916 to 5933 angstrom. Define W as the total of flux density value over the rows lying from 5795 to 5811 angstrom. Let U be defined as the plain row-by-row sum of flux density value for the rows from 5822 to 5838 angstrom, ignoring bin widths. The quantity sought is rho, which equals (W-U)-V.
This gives -36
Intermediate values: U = 36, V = 34.9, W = 34.4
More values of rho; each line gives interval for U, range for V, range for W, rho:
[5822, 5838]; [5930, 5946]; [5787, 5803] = -36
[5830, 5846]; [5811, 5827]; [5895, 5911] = -42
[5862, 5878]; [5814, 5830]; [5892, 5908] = -38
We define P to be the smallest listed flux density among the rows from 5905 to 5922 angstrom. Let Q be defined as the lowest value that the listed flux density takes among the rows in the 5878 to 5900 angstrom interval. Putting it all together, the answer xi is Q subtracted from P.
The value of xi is 1.80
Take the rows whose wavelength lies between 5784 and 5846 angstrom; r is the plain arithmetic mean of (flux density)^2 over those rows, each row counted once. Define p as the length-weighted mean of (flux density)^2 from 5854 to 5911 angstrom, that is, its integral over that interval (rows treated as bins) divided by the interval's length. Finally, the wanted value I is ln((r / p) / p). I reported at -3.2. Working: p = 29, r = 35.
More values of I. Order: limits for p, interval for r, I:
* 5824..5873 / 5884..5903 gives -4.0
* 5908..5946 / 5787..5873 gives -3.5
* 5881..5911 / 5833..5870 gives -2.9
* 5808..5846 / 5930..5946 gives -3.7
